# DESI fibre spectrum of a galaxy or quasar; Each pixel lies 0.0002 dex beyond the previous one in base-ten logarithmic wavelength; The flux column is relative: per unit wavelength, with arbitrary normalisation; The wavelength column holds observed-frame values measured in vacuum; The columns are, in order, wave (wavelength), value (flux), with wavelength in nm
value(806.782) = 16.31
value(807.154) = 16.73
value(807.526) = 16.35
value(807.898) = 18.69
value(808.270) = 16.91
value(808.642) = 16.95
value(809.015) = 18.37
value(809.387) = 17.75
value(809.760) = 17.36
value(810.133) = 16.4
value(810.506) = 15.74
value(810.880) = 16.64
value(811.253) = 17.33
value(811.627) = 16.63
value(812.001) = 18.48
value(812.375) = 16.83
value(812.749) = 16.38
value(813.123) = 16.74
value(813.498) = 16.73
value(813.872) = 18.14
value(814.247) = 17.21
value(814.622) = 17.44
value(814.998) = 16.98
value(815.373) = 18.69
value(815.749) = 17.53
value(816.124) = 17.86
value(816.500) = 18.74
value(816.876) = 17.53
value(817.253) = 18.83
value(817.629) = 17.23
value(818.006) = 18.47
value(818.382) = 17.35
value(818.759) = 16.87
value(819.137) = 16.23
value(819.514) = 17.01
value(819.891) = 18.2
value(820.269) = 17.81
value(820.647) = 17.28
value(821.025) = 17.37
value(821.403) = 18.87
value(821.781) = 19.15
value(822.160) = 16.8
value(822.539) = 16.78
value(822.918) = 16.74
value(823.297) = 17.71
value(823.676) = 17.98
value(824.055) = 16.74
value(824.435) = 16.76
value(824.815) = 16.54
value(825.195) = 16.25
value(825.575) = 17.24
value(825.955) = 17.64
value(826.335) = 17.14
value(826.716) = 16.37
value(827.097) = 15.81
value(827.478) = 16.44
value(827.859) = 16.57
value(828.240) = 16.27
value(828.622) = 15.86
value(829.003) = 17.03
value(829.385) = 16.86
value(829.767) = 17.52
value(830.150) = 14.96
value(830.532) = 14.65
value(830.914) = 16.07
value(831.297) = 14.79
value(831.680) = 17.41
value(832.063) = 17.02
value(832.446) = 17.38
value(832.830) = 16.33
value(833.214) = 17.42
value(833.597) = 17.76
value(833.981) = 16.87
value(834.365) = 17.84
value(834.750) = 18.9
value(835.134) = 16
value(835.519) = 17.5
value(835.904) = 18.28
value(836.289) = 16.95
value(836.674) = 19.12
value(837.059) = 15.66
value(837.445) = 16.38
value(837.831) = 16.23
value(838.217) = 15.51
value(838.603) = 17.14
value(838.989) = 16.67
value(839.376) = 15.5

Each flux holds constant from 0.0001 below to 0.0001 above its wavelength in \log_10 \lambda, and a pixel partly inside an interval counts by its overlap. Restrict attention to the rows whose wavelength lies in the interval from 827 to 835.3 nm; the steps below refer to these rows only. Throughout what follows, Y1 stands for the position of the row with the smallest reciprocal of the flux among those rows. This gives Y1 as 834.750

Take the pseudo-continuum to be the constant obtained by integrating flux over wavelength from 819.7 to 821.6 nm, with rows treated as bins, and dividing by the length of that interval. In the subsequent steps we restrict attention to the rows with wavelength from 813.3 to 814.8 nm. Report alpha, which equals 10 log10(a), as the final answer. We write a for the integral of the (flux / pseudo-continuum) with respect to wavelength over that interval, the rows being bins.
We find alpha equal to 1.63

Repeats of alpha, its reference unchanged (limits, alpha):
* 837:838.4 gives 0.96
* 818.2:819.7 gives 1.50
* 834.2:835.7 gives 1.67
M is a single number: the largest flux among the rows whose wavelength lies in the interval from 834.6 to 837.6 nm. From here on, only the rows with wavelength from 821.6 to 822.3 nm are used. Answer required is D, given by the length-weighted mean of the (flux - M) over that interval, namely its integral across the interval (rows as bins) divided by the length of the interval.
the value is -1.08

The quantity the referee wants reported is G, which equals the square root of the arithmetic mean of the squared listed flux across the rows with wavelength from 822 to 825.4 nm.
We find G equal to 16.9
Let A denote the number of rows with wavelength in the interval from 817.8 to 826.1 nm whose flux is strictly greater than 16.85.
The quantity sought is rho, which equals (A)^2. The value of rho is 196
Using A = 14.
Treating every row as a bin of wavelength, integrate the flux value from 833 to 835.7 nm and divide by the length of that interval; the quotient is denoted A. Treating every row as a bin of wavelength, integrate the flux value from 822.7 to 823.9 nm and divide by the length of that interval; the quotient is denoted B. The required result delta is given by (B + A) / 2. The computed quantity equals 17.5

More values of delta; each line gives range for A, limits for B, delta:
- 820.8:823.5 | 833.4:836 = 17.6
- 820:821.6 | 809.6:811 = 17.2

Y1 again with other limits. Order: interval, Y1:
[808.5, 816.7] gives 816.500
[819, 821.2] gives 819.891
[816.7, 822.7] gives 821.781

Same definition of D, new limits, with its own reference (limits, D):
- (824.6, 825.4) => -2.70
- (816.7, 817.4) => -0.97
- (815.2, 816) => -1.04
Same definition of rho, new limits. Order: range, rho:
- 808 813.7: 49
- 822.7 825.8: 9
